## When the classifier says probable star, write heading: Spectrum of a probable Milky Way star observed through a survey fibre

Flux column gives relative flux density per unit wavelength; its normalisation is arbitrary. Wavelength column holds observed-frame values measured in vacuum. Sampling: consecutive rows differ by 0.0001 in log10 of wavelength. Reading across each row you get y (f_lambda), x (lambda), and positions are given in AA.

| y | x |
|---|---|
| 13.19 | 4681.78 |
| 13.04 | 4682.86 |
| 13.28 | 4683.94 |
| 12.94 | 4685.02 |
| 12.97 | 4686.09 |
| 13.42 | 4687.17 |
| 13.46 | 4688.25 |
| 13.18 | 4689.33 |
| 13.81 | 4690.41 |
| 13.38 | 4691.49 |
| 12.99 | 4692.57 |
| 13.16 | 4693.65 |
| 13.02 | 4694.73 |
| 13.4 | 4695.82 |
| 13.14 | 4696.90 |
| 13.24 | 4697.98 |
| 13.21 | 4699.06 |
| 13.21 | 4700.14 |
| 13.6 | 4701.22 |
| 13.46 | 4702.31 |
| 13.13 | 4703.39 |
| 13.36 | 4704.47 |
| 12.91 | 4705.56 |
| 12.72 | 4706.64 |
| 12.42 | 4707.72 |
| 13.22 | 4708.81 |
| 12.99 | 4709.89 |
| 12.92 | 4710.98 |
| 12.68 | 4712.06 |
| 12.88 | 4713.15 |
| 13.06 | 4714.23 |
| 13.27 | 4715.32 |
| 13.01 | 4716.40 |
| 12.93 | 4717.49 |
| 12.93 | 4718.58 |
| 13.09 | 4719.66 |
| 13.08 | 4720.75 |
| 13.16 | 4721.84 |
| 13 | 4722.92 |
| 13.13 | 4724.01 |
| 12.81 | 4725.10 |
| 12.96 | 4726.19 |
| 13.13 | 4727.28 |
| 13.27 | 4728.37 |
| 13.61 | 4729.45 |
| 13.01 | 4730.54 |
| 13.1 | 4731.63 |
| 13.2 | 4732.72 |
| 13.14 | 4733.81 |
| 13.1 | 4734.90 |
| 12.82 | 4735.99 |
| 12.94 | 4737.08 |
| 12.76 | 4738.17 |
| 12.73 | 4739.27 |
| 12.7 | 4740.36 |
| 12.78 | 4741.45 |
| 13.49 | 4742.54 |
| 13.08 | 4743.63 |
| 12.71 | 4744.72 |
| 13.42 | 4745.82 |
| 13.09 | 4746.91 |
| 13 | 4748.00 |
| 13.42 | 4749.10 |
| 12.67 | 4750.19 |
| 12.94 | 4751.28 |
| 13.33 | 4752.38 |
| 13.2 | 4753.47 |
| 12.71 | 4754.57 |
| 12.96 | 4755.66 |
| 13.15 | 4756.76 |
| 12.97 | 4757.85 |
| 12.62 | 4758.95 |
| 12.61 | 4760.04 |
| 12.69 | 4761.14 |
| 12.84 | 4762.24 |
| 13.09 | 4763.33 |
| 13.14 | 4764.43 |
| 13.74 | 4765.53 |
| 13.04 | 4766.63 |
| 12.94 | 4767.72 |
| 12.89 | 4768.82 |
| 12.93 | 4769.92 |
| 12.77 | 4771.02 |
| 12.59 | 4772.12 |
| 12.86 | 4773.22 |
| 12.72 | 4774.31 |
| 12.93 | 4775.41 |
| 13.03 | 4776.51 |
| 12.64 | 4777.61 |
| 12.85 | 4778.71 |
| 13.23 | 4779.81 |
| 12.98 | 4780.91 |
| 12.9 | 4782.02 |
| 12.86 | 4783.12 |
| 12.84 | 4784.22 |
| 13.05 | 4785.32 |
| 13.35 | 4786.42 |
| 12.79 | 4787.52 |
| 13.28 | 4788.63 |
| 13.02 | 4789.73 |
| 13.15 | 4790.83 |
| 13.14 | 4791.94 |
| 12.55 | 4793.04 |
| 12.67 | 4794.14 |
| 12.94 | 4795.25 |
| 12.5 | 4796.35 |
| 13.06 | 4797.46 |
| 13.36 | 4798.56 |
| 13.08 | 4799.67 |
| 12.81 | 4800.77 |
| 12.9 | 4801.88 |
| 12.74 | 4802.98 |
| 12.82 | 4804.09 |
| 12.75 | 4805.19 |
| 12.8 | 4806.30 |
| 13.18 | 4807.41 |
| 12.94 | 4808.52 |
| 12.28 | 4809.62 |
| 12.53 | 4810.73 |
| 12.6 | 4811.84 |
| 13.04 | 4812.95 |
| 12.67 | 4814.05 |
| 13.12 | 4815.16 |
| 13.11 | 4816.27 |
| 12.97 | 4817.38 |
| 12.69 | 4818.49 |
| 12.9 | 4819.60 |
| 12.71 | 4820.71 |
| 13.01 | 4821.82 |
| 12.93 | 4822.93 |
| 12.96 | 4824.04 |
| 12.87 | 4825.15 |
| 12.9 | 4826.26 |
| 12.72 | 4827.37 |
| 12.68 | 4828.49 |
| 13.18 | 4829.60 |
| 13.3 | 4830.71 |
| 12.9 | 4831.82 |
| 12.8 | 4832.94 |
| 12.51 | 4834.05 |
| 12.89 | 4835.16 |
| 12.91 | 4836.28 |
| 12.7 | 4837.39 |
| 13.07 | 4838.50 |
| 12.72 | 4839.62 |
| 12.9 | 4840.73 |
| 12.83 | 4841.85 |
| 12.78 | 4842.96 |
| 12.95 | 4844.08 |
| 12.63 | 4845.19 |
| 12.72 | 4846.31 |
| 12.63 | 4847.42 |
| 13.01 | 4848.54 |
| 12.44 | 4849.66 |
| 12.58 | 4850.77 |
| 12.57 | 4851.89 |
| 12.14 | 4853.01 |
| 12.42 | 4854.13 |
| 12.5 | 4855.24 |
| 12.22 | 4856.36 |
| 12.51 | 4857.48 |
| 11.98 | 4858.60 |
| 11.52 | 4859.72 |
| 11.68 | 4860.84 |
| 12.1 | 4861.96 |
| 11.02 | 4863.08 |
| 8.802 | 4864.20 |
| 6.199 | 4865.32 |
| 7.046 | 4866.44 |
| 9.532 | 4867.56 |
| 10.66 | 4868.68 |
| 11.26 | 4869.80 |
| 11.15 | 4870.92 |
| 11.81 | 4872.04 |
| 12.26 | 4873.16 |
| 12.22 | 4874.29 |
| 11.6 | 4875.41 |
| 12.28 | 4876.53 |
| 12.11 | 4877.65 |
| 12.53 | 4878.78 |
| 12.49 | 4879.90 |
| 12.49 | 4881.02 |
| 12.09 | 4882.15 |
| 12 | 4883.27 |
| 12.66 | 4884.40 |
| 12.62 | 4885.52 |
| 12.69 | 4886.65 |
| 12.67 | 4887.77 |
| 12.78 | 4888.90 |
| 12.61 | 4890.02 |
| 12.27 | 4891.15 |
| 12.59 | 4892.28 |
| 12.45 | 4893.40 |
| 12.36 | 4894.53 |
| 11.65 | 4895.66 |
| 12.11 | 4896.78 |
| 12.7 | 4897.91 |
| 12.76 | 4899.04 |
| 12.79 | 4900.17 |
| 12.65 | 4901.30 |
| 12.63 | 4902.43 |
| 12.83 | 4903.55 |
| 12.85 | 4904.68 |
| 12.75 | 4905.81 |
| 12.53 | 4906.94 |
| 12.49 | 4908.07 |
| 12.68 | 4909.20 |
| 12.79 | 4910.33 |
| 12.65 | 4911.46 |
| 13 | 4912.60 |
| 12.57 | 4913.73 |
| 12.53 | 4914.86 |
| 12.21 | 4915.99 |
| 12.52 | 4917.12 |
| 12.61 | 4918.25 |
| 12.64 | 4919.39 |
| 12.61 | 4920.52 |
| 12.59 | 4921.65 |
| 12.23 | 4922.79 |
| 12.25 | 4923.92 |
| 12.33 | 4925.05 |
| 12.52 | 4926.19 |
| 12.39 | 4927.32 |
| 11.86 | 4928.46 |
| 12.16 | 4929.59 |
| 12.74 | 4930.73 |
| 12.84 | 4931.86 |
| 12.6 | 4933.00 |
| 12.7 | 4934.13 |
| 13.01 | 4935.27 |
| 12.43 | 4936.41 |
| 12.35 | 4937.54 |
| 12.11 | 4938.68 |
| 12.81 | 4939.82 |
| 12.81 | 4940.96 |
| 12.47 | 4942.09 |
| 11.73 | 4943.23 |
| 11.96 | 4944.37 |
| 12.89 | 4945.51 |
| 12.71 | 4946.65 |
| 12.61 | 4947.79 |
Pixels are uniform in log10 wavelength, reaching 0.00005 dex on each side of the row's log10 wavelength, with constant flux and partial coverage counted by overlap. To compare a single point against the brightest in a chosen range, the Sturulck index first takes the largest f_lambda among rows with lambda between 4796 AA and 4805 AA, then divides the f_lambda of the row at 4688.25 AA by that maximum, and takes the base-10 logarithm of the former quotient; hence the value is 0.00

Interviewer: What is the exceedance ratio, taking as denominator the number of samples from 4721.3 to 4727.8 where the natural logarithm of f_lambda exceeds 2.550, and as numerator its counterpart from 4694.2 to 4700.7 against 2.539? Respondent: 1.0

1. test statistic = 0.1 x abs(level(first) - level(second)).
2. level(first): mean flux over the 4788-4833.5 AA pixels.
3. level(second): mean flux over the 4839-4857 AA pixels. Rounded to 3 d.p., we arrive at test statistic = 0.026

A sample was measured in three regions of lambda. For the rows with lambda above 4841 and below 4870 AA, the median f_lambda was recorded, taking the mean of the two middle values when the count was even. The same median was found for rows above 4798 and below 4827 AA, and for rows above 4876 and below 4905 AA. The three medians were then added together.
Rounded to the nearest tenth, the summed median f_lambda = 37.8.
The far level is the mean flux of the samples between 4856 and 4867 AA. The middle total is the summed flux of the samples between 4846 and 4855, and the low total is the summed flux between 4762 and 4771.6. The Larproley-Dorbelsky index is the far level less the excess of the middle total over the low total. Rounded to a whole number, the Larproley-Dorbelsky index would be 27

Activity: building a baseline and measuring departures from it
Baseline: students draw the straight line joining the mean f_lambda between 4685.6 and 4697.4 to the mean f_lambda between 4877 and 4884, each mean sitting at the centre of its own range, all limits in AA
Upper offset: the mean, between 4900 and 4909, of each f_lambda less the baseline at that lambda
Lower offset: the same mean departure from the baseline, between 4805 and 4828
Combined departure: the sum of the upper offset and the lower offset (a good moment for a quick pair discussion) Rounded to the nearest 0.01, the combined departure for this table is 0.75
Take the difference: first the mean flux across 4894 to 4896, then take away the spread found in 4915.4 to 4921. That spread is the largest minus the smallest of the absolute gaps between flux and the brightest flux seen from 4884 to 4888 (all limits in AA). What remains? 11.6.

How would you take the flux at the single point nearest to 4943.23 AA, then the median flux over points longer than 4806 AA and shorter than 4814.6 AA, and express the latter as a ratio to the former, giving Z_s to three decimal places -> 1.086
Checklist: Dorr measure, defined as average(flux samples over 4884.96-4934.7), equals 12.5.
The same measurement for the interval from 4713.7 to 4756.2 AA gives 13.0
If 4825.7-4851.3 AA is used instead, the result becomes 12.8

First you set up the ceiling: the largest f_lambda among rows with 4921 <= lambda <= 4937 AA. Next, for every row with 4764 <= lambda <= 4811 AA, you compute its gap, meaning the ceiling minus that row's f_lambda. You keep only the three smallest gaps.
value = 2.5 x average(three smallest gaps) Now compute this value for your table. -1.2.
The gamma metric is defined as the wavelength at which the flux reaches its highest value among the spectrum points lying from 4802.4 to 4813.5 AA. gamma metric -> 4807.41 AA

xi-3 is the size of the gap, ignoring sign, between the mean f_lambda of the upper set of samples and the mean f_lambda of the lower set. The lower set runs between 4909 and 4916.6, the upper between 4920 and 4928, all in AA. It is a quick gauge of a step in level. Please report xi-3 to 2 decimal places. 0.22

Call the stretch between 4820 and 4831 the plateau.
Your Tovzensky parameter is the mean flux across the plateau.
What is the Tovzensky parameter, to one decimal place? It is 12.9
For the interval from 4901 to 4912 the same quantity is 12.7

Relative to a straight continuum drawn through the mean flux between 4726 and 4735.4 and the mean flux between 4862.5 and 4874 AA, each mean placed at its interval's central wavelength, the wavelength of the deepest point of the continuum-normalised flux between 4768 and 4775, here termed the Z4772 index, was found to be 4772.12 AA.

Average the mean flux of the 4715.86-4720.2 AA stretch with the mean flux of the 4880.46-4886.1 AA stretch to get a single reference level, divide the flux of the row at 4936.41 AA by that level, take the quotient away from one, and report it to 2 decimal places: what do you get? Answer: 0.02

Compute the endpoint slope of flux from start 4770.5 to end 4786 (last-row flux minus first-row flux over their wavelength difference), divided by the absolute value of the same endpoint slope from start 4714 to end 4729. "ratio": 1.3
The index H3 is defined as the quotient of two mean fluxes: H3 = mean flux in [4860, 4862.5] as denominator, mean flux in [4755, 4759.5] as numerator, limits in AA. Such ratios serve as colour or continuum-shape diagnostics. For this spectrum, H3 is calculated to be 1.09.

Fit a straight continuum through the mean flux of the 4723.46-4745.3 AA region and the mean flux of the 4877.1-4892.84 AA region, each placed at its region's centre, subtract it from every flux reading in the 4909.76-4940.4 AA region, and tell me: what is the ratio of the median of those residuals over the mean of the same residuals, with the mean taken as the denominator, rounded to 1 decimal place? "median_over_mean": 1.0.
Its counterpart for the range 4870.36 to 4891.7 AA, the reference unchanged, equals 0.9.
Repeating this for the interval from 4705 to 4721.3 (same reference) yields 0.9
